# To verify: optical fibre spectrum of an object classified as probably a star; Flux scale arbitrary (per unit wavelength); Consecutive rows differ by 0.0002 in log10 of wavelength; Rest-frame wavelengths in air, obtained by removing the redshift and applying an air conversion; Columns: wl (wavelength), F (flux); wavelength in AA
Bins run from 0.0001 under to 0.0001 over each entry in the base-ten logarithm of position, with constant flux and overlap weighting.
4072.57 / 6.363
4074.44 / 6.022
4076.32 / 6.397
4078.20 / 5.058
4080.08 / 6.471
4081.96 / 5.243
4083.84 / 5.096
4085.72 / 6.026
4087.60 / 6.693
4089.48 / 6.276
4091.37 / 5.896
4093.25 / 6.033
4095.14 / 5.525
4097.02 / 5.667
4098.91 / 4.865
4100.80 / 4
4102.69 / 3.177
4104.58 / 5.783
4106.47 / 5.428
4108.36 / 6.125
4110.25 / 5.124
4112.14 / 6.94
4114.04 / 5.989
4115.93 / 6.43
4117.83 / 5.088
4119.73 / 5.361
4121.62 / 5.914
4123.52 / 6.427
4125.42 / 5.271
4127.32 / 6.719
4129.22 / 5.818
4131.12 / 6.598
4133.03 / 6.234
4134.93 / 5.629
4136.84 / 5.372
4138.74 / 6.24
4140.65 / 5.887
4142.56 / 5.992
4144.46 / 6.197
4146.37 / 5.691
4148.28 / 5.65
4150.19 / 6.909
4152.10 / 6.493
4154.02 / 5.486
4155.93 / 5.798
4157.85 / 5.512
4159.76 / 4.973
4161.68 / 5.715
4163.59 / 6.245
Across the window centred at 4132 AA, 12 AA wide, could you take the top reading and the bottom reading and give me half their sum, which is 6.05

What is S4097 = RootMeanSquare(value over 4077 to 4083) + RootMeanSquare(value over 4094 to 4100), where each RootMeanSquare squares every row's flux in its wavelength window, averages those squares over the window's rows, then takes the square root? 11.0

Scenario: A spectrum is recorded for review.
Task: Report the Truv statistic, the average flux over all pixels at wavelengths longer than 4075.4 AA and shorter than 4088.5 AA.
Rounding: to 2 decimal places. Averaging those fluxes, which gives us 5.85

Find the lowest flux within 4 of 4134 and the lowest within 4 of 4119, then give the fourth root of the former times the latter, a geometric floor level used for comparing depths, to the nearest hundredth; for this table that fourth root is 2.29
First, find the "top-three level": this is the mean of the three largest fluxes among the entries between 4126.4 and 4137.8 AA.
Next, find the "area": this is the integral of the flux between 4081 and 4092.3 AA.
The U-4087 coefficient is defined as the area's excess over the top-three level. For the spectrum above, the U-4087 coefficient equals 59.8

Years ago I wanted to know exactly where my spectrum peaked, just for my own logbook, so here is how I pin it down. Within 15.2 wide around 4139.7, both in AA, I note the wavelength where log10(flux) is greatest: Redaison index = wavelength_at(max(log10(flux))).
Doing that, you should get 4138.74 AA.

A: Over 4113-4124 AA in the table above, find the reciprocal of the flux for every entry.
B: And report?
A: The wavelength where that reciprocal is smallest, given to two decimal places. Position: 4115.93 AA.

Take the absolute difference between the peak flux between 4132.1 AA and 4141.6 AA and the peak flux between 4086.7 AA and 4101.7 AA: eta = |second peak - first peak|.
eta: 0.5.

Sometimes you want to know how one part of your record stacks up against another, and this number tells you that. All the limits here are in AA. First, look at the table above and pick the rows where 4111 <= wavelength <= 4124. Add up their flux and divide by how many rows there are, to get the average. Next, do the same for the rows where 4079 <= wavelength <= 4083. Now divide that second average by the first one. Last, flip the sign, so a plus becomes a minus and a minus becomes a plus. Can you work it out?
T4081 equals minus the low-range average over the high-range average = -0.97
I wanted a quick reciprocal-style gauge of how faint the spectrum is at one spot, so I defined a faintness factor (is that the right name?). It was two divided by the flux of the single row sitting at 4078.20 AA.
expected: 0.40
